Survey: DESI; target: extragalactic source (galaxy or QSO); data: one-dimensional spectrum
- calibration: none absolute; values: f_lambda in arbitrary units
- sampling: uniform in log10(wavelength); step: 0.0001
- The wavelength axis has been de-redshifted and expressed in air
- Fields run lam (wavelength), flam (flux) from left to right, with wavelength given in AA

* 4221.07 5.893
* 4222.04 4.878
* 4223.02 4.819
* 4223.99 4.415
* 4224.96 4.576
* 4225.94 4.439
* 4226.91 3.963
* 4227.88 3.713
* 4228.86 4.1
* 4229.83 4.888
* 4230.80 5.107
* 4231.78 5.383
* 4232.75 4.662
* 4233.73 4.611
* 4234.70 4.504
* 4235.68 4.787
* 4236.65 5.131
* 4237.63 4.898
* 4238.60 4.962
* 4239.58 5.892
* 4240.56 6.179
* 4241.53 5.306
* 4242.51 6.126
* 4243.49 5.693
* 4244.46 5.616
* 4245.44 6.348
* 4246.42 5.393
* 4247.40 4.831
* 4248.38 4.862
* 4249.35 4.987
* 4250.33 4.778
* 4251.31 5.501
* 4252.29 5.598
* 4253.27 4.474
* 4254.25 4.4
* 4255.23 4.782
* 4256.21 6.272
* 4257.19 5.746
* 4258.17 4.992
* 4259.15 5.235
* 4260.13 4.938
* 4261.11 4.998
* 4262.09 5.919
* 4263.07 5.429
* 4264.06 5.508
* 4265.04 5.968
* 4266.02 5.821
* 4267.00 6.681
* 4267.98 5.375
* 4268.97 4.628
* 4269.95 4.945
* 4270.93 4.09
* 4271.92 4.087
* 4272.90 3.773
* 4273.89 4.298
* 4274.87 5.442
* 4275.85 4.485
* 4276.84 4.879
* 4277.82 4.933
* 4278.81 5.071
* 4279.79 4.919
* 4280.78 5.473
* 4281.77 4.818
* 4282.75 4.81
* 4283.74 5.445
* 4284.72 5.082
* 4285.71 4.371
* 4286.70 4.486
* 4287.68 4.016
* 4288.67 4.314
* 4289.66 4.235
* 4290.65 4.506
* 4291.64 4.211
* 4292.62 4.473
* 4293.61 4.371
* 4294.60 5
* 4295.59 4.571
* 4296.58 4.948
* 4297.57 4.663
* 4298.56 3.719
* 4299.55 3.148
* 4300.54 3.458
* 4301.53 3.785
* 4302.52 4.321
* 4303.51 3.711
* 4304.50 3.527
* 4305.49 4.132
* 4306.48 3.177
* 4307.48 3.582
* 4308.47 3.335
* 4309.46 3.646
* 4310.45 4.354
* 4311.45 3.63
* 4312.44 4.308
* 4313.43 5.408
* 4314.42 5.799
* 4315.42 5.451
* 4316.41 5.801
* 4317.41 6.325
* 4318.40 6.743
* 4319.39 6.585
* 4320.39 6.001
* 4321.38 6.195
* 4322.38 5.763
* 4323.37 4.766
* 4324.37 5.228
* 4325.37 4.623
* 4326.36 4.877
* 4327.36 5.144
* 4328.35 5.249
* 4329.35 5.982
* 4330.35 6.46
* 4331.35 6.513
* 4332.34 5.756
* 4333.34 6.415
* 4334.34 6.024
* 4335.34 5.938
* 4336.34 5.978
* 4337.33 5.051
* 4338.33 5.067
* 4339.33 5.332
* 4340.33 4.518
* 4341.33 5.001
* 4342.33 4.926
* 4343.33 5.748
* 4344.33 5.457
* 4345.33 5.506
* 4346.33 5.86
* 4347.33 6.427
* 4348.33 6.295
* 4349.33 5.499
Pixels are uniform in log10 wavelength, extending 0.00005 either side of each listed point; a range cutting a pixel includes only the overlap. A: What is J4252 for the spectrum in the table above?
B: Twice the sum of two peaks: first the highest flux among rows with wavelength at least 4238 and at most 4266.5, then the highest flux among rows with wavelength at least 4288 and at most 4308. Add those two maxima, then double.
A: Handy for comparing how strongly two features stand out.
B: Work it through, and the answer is 22.7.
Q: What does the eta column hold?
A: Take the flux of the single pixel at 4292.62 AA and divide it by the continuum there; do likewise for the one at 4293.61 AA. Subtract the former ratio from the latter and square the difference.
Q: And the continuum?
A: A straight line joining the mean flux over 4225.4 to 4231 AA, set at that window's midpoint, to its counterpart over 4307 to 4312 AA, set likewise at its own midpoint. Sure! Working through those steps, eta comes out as 0.001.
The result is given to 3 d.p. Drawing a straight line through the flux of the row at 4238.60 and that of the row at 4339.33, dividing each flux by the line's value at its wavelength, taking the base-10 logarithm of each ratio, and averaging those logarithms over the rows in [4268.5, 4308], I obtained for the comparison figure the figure -0.072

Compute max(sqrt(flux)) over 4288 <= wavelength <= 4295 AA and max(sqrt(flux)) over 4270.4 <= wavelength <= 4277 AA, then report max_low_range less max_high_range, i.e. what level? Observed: 0.10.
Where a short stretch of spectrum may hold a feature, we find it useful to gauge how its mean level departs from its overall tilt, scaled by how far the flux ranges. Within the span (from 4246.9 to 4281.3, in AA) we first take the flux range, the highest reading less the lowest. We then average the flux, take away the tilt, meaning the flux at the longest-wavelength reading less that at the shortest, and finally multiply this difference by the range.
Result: 13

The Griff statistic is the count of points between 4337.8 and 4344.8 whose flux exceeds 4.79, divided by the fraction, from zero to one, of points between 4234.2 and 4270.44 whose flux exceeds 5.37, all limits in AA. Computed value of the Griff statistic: 12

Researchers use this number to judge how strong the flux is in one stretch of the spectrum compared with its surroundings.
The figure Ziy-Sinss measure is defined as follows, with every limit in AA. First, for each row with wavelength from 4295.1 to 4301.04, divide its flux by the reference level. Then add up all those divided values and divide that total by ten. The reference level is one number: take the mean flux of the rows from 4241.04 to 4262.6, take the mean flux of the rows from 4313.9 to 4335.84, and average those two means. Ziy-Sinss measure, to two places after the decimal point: 0.44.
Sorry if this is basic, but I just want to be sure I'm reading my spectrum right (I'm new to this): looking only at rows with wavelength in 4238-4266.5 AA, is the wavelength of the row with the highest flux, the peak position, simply 4245.44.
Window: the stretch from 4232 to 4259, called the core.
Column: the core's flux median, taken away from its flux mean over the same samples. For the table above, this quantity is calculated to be 0.24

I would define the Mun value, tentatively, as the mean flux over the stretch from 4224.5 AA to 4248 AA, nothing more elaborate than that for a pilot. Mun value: 5.0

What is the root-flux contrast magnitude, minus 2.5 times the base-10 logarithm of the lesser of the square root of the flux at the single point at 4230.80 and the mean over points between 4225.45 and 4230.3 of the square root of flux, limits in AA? -0.78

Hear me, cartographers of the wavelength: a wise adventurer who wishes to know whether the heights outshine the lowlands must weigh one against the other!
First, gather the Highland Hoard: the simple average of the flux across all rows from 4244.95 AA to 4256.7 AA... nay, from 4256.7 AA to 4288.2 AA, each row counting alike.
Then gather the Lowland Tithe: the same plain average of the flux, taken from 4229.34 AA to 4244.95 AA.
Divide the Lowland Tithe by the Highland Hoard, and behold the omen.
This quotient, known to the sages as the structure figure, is 1.04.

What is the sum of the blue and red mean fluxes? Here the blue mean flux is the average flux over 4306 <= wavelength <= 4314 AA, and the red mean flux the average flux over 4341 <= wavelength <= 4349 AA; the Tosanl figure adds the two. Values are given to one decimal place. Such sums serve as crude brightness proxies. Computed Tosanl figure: 9.6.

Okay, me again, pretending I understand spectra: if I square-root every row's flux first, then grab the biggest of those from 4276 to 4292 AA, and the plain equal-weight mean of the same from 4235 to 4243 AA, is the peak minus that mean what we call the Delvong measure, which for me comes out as 0.02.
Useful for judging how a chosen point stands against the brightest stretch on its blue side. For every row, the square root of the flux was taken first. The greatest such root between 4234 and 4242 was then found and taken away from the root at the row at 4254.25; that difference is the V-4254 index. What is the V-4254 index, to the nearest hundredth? -0.39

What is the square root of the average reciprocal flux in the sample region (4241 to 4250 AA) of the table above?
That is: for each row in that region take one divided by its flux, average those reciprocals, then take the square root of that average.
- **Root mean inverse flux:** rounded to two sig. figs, 0.43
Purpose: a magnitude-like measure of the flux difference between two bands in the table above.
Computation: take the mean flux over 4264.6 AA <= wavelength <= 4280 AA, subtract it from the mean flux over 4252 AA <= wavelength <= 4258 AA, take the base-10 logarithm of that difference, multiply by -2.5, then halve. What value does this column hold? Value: 0.8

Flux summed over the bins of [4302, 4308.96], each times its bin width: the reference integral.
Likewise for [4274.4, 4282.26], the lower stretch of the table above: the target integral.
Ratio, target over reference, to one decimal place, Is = 1.5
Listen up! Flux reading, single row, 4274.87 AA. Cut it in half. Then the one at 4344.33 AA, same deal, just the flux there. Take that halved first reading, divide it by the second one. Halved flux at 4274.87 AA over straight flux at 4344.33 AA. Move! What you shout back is 0.499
